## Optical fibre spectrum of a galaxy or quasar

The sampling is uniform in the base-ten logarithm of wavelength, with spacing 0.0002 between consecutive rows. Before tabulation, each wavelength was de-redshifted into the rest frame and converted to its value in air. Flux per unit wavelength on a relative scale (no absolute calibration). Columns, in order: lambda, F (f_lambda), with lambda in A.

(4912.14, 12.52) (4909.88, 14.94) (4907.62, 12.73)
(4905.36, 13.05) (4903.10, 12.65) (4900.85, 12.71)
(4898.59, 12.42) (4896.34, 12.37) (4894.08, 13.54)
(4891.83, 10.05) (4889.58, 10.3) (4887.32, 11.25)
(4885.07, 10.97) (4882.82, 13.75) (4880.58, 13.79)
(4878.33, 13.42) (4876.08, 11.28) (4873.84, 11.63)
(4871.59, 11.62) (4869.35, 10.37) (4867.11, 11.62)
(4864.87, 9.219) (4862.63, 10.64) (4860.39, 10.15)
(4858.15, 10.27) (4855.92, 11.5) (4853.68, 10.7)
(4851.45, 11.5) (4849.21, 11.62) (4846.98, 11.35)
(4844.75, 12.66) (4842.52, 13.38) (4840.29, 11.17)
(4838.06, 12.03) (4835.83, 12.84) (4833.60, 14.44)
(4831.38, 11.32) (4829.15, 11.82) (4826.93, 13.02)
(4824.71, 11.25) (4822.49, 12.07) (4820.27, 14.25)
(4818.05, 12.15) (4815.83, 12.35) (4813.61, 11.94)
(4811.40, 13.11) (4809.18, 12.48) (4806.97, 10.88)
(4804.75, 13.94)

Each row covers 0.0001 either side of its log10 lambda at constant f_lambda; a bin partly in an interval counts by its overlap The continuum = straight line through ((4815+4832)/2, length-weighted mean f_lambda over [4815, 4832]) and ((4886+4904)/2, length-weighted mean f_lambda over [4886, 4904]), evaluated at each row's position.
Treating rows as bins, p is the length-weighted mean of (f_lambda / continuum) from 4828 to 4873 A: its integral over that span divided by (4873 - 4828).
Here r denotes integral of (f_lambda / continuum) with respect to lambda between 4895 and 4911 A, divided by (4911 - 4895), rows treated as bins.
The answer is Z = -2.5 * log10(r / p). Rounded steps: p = 0.95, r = 1.10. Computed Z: -0.16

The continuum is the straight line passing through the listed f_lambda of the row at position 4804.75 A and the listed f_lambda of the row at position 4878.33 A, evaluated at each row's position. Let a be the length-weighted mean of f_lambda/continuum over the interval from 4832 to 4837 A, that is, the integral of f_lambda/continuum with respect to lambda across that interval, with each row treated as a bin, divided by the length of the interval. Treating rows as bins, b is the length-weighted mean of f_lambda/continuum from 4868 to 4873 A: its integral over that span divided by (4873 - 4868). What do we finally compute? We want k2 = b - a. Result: -0.155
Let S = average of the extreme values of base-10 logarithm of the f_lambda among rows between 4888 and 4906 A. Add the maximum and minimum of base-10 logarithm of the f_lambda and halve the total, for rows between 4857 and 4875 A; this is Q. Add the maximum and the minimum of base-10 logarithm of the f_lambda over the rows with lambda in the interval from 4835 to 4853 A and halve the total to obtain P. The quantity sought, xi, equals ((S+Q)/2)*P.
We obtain 1.13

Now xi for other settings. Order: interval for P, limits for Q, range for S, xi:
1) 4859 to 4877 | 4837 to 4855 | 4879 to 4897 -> 1.09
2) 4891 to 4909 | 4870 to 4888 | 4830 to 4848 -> 1.17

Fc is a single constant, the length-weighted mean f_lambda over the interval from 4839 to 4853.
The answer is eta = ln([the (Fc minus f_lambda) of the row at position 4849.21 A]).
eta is -1.2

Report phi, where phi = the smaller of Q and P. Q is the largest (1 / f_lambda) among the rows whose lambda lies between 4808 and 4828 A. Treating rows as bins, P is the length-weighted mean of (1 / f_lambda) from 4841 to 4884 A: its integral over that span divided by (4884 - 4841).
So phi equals 0.0872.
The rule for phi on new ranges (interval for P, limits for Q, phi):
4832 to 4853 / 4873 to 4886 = 0.0820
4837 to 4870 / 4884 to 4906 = 0.0899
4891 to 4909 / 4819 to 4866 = 0.0805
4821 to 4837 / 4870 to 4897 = 0.0810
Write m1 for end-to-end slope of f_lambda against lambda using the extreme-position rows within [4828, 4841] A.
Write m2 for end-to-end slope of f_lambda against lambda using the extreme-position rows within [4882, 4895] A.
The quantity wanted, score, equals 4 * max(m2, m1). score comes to -0.07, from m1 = -0.06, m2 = -0.02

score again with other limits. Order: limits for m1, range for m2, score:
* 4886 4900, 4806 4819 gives 0.46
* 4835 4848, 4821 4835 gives 0.85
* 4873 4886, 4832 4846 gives -0.24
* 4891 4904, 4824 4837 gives 0.92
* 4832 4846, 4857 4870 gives 0.04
